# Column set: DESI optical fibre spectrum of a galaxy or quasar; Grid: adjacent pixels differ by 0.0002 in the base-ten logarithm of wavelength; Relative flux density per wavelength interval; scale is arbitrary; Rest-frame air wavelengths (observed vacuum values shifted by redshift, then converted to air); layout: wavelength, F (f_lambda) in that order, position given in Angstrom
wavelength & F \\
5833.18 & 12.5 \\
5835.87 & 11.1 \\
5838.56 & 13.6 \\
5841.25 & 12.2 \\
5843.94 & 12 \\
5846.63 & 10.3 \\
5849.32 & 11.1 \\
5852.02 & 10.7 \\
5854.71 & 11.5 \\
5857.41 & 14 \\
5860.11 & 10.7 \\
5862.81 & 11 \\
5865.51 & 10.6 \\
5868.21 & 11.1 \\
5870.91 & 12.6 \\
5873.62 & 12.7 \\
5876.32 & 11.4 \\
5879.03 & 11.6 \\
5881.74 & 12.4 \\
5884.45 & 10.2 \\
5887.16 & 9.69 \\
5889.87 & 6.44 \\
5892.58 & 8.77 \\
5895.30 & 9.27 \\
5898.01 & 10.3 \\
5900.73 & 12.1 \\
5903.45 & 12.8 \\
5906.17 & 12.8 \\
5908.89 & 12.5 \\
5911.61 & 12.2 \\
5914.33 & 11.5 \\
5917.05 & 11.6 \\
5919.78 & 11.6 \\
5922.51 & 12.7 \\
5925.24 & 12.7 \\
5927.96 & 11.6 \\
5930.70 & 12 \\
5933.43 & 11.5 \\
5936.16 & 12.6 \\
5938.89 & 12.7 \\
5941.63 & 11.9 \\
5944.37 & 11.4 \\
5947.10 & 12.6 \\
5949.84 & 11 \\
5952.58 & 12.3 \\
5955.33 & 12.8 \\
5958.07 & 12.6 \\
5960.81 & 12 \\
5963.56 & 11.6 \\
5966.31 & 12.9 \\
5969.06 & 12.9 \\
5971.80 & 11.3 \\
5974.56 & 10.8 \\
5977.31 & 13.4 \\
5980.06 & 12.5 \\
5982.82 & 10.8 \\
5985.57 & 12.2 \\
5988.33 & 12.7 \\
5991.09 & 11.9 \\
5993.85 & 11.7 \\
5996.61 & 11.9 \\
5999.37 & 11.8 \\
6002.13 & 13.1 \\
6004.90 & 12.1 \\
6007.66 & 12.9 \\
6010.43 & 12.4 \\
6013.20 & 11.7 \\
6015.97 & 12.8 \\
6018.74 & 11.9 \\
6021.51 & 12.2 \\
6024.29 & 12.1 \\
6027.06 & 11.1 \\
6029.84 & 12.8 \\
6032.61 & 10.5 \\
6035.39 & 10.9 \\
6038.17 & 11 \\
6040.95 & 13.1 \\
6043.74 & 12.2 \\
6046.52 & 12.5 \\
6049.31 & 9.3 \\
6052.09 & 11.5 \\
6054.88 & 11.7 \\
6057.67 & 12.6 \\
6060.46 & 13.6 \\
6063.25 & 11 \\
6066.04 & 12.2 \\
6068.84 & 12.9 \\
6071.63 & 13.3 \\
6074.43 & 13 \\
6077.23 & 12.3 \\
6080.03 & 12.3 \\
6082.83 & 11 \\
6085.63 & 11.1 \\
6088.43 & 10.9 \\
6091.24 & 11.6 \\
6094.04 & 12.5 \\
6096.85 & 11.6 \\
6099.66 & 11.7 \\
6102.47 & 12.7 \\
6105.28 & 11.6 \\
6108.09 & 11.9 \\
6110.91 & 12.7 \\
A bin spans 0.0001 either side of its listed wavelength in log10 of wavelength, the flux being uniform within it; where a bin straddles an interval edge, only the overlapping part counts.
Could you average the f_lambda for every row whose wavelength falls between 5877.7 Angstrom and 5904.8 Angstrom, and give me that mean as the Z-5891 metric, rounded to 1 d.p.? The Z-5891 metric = 10.4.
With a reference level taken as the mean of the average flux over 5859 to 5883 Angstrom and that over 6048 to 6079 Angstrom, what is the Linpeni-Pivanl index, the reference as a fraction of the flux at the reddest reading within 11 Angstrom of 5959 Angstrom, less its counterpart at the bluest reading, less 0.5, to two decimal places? -0.66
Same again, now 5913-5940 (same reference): -0.60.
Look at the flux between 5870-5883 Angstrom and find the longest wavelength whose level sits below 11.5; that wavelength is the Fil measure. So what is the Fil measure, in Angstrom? 5876.32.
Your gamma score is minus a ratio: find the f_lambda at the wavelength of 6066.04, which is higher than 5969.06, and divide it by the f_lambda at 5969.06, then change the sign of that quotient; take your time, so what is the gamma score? -0.95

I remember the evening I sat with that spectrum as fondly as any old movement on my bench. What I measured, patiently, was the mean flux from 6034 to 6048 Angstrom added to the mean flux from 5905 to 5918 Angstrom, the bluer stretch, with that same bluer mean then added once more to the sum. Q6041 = 36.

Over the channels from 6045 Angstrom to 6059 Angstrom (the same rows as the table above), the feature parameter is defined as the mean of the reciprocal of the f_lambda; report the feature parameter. 0.0879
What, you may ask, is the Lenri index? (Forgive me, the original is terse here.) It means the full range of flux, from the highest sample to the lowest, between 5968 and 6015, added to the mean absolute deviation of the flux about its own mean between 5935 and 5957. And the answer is 3.1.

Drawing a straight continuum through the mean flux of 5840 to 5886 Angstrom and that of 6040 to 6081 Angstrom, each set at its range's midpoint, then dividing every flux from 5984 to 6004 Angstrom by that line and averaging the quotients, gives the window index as 1.02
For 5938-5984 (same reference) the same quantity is 1.02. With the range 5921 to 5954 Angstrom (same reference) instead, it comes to 1.02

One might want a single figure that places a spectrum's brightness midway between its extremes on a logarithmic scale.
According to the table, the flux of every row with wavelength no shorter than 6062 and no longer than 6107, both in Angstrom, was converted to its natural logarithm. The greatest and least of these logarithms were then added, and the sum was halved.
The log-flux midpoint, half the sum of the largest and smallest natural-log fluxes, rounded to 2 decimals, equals 2.49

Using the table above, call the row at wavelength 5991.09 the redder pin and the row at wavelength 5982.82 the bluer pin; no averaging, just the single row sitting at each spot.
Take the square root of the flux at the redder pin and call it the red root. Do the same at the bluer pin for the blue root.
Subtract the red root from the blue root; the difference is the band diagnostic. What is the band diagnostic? -0.16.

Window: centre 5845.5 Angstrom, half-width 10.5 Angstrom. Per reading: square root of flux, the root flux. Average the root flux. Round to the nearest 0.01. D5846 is 3.40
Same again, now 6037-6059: 3.42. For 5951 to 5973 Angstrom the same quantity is 3.51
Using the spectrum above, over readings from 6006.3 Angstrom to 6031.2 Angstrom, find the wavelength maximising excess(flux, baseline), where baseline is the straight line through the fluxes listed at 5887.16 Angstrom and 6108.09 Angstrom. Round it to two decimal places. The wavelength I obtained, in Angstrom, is 6007.66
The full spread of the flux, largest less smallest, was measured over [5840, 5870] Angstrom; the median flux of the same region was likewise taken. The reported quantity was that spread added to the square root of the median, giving 7.0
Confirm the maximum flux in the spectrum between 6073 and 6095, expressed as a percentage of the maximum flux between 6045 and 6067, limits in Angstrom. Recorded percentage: 96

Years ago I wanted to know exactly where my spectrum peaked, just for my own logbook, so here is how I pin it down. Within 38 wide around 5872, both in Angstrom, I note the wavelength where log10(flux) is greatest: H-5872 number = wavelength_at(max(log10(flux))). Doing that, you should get 5857.41 Angstrom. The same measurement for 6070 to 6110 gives 6071.63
